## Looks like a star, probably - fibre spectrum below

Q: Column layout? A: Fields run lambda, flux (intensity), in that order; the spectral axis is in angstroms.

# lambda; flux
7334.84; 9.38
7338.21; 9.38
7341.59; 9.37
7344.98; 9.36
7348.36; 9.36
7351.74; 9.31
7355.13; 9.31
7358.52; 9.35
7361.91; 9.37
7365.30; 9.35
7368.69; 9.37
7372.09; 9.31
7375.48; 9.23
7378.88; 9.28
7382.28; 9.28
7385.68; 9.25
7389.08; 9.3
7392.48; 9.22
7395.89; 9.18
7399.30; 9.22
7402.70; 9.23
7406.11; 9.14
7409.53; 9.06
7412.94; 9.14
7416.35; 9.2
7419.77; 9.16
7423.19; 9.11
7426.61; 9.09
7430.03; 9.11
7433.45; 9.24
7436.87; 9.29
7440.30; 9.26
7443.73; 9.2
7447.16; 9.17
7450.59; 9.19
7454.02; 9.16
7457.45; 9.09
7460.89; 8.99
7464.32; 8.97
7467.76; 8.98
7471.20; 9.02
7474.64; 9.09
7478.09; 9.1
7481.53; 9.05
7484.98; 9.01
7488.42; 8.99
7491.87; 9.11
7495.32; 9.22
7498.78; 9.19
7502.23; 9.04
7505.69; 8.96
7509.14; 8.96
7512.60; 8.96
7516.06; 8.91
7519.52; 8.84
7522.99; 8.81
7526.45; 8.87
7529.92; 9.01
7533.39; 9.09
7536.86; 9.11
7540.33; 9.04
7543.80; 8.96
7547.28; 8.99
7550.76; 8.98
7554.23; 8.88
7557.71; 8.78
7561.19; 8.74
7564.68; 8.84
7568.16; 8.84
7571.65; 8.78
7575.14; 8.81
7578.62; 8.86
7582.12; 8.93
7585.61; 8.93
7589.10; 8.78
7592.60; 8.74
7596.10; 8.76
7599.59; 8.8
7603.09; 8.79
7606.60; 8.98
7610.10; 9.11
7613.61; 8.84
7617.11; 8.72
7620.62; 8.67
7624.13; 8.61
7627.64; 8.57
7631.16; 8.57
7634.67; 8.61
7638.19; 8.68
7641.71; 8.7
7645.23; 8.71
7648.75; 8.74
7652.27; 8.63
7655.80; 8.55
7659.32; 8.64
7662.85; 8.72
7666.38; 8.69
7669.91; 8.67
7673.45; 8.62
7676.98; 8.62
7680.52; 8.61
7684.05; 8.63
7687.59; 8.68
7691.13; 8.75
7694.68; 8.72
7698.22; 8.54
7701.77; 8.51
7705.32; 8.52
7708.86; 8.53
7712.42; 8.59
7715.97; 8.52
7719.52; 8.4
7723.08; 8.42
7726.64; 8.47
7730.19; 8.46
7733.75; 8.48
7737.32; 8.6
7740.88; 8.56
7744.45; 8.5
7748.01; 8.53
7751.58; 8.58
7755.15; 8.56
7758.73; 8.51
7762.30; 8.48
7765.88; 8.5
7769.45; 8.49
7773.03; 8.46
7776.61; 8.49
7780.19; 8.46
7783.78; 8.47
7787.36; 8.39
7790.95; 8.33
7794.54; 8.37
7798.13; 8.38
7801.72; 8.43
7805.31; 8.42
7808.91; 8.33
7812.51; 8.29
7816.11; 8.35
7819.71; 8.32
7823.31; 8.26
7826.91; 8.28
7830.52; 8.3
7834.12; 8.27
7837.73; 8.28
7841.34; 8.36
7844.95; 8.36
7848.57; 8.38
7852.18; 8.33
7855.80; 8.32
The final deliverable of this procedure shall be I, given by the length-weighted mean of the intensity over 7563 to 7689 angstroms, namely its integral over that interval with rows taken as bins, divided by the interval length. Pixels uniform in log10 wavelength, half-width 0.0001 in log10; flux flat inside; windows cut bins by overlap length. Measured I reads 8.73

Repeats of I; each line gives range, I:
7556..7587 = 8.83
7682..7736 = 8.55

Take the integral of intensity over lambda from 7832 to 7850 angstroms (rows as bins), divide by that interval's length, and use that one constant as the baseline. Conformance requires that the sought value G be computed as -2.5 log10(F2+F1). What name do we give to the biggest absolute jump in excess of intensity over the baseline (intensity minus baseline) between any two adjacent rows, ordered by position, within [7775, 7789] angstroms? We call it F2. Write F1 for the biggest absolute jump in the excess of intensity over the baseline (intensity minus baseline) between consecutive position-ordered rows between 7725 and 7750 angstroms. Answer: 1.7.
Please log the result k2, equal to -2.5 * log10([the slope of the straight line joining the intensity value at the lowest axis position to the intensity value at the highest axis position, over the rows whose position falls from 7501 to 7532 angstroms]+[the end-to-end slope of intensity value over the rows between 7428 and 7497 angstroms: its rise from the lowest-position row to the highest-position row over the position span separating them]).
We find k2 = 8.1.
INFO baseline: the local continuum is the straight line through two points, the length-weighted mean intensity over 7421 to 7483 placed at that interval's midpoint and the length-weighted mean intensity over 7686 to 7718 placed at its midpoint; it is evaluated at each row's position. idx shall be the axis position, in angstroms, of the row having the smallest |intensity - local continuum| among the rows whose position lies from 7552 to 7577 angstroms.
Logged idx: 7554.23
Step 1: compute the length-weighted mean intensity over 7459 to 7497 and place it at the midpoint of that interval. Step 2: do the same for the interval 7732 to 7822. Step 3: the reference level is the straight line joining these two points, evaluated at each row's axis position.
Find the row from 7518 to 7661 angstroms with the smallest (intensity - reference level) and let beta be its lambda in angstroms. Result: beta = 7627.64 angstroms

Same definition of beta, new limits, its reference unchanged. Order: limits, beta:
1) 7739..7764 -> 7744.45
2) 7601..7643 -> 7627.64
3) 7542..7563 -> 7561.19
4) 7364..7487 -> 7409.53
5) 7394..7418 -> 7409.53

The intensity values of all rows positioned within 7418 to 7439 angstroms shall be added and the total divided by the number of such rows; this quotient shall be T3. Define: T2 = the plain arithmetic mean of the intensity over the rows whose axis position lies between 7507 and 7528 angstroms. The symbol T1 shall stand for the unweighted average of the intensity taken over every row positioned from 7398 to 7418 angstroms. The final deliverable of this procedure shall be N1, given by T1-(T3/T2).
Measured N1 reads 8.1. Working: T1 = 9.2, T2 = 8.9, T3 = 9.2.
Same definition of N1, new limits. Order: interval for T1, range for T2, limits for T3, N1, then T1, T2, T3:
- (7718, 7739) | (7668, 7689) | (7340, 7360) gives 7.4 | 8.5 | 8.6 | 9.3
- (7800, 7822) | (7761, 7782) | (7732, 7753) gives 7.3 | 8.4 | 8.5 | 8.5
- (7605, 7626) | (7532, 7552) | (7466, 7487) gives 7.8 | 8.8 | 9.0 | 9.0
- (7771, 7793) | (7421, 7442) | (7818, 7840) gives 7.5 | 8.4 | 9.2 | 8.3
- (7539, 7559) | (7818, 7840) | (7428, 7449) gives 7.8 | 8.9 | 8.3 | 9.2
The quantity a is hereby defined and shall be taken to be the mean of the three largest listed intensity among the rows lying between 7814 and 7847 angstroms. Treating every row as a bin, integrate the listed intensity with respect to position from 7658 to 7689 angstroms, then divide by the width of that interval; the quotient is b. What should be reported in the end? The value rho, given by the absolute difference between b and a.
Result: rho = 0.3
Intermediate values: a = 8.36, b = 8.7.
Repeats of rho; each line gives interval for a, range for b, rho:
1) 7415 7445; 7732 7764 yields 0.7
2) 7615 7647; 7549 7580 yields 0.1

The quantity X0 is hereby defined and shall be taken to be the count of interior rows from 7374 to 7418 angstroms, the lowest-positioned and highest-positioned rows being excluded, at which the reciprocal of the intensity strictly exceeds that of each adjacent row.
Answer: 3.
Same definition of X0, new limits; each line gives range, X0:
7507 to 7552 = 2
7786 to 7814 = 1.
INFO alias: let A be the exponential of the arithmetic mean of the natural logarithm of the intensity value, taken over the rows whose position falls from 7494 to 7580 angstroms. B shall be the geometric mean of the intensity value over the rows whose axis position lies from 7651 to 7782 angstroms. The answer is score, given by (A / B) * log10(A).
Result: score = 0.99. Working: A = 8.9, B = 8.56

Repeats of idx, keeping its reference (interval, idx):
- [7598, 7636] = 7599.59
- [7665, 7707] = 7684.05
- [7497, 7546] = 7502.23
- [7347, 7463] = 7385.68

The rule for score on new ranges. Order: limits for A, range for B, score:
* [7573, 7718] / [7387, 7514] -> 0.90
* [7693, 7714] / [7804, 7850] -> 0.96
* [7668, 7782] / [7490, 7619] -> 0.89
